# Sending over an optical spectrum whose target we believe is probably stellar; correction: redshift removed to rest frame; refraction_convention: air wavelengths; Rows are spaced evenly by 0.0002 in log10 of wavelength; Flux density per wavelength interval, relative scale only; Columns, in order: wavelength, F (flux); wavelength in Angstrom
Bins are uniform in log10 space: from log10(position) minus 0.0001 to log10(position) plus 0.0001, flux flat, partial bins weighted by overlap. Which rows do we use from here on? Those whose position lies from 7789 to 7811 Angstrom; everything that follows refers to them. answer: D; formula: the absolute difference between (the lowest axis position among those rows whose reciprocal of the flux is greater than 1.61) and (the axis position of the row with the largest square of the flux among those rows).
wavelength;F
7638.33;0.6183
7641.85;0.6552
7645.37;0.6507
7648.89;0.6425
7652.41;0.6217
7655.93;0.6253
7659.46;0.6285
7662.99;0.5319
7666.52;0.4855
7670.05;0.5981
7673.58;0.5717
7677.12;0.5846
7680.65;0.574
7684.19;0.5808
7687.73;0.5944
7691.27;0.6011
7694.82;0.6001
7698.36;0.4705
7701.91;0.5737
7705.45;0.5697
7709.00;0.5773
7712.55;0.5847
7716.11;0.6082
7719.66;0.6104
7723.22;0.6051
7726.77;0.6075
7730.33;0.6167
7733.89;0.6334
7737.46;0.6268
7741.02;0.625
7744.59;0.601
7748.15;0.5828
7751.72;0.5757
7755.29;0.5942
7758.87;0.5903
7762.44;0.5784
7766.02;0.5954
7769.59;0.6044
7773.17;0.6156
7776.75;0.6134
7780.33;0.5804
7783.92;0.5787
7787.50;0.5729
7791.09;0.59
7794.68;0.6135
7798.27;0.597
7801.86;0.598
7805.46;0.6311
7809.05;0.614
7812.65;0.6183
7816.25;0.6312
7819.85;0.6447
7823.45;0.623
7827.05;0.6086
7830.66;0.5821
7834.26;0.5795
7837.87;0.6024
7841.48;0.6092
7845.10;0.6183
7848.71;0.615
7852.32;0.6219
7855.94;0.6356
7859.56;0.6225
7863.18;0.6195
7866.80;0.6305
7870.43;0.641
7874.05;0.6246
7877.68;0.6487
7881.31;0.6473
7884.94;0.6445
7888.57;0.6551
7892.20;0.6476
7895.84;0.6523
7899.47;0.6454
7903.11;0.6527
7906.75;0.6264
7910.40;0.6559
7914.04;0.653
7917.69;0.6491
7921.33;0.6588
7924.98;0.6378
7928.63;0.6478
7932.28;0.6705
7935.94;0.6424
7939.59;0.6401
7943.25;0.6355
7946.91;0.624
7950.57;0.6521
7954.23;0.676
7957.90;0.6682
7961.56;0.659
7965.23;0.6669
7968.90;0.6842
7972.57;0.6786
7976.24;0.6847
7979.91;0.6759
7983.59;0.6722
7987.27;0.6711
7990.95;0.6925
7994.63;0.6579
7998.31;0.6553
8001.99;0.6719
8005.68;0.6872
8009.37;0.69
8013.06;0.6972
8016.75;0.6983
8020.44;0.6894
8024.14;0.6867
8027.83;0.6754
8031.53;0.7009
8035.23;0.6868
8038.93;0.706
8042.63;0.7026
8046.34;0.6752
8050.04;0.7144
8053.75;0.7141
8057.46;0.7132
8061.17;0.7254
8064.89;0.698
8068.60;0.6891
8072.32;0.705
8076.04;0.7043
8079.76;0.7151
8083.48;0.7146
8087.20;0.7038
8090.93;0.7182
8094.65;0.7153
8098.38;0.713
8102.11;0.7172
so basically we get 14.4 Angstrom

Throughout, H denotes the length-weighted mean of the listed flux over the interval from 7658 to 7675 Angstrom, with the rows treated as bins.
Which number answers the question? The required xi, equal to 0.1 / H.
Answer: 0.178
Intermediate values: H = 0.562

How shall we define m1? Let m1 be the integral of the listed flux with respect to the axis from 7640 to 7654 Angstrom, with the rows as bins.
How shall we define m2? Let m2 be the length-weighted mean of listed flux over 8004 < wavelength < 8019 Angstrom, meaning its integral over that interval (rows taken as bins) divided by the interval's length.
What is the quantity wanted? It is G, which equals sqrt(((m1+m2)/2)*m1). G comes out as 6.6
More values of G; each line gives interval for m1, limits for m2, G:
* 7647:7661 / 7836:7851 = 6.4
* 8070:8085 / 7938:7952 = 7.7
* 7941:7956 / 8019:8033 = 7.1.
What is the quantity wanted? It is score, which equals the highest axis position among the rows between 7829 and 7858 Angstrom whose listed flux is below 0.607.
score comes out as 7837.87 Angstrom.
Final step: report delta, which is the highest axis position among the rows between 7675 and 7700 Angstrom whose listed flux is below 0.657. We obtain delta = 7698.36 Angstrom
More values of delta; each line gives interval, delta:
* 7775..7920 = 7917.69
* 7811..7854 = 7852.32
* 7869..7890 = 7888.57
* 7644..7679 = 7677.12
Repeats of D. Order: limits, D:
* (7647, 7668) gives 14.1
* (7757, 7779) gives 14.3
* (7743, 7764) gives 0.0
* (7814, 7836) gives 7.2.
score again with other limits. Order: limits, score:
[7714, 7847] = 7837.87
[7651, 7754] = 7751.72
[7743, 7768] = 7766.02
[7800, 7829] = 7801.86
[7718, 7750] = 7748.15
